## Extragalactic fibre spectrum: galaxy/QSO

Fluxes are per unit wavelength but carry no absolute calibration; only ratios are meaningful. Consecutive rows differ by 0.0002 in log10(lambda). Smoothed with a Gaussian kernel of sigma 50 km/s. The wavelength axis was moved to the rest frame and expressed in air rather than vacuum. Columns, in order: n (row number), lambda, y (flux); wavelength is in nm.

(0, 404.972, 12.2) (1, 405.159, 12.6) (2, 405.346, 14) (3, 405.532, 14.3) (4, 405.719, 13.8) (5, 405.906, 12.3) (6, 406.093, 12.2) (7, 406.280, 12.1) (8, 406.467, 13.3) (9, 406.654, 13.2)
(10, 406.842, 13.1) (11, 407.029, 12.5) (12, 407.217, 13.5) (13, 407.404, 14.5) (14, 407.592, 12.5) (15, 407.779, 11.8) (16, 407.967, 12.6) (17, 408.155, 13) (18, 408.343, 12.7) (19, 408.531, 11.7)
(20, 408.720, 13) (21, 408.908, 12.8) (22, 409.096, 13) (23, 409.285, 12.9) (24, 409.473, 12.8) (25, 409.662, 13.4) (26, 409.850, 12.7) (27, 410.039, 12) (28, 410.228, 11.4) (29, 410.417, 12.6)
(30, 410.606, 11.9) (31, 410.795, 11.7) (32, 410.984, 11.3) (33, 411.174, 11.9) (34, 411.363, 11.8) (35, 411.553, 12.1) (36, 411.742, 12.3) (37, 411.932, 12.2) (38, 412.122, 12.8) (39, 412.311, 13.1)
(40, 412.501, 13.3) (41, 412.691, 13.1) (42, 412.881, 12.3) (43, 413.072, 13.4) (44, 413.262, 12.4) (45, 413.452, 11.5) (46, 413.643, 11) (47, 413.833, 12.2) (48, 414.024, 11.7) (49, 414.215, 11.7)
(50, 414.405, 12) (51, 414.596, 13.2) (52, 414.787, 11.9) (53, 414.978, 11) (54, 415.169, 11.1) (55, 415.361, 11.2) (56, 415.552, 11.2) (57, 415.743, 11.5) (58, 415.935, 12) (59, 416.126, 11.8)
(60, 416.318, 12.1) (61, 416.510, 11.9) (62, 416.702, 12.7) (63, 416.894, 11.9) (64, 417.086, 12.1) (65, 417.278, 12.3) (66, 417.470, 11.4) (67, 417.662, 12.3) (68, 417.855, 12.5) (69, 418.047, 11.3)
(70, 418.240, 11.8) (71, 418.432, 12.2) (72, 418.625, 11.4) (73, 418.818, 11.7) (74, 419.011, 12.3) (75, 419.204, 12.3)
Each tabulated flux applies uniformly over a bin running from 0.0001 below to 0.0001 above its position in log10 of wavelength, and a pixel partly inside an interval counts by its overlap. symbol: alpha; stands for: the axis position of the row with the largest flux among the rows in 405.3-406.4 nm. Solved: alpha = 405.532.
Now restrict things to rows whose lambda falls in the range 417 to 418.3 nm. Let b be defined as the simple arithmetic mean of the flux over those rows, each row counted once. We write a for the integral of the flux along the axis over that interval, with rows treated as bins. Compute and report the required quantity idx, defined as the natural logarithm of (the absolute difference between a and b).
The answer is 1.3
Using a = 16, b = 12.0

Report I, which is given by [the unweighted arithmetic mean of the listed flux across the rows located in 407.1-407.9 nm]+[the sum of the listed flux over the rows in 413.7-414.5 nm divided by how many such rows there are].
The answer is 25.0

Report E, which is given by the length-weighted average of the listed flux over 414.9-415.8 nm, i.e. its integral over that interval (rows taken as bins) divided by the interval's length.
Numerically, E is 11.2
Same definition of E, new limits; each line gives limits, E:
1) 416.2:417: 12.1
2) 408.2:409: 12.6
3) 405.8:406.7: 12.6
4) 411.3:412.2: 12.2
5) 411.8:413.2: 12.9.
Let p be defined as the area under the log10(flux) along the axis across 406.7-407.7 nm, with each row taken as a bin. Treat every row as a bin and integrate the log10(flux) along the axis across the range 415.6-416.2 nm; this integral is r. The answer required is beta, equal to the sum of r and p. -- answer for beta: 1.76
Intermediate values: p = 1.12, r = 0.6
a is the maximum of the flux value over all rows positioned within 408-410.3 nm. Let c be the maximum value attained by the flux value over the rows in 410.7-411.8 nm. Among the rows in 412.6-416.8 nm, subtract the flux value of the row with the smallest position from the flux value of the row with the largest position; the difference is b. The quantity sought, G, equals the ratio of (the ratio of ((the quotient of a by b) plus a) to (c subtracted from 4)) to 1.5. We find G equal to 1.6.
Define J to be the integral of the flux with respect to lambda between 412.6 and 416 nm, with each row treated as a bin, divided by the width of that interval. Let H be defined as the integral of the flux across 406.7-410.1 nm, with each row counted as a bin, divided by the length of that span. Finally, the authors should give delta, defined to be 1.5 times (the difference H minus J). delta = 1.4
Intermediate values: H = 12.8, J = 11.91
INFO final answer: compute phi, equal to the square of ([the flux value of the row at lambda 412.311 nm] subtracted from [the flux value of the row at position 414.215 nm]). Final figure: 2.0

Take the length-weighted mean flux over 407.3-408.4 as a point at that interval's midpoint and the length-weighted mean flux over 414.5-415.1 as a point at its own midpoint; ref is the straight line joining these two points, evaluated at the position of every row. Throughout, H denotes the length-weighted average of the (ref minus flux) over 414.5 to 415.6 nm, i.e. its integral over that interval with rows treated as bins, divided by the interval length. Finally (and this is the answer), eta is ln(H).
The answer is -1.1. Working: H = 0.34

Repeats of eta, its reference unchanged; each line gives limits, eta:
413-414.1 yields -2.0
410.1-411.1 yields -0.3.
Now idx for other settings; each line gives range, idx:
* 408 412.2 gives 3.7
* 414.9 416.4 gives 1.7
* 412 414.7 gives 3.0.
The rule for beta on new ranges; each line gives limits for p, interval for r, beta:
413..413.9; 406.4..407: 1.64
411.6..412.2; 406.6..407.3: 1.44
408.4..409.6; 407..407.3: 1.66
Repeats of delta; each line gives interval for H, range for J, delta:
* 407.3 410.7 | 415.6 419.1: 1.0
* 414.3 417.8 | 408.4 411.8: -0.6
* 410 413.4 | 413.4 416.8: 0.8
